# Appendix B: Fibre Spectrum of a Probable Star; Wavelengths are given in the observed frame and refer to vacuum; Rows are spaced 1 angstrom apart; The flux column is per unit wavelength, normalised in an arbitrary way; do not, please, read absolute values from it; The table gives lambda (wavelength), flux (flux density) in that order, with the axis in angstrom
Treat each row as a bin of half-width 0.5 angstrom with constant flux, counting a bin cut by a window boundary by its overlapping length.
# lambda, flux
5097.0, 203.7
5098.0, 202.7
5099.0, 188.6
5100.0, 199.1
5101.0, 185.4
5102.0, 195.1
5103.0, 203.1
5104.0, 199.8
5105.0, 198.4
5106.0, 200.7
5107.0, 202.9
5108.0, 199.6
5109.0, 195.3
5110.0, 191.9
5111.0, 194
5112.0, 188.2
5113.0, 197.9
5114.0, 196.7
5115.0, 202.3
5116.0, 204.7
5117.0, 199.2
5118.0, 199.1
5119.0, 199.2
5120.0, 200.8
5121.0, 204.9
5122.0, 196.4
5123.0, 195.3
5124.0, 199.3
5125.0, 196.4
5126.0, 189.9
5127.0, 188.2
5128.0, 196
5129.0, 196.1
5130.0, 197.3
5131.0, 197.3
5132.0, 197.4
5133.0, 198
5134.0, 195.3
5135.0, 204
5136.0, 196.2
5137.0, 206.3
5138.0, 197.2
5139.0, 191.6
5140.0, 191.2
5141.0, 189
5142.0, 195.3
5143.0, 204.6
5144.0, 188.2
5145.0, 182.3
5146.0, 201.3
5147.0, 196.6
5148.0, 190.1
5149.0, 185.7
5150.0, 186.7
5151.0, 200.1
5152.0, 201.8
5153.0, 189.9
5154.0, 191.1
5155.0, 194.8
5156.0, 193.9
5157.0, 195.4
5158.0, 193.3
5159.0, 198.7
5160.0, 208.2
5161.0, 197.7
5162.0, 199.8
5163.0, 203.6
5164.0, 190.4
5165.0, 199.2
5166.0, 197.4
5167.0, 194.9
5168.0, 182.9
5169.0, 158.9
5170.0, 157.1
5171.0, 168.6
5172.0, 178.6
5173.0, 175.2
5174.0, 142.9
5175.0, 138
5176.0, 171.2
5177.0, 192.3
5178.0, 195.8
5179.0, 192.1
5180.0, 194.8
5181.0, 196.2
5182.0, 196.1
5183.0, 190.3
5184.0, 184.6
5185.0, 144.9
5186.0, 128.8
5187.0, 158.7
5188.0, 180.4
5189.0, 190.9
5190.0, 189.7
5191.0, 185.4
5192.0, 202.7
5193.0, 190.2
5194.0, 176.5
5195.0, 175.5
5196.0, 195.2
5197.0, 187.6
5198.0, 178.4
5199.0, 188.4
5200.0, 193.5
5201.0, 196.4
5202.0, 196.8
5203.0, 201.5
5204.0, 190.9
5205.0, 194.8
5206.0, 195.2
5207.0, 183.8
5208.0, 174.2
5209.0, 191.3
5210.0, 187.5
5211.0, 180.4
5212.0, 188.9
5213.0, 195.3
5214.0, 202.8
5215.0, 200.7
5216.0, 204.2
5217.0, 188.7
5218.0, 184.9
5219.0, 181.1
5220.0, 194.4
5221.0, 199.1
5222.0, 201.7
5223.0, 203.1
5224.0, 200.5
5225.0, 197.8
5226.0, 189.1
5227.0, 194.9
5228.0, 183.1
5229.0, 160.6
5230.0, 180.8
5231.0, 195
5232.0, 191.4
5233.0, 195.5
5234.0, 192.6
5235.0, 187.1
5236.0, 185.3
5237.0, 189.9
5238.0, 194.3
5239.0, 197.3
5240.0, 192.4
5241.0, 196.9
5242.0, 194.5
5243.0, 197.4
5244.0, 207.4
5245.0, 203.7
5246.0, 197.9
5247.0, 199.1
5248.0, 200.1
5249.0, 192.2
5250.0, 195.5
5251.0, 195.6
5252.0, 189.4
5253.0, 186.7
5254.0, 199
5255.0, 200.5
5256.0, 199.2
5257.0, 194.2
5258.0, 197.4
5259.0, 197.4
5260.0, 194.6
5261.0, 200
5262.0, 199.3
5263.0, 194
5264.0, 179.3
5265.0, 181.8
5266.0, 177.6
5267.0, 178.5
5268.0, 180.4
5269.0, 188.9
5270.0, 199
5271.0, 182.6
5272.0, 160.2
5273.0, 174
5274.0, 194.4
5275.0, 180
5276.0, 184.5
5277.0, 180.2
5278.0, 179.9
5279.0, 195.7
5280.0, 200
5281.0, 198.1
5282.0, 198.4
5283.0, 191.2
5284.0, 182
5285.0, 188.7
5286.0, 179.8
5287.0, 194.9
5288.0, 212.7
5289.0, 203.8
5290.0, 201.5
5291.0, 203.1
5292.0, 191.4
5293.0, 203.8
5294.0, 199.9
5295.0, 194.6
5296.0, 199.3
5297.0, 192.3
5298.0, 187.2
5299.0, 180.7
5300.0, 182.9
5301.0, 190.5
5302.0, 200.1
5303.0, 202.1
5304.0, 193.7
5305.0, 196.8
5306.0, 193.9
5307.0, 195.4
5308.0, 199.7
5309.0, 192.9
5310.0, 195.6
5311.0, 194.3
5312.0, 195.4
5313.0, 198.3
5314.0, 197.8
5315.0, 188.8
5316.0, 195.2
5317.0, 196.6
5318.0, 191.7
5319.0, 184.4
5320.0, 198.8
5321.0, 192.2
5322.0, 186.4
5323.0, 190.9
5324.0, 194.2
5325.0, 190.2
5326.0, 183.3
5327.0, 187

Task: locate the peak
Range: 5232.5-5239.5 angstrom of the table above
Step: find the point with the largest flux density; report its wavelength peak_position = 5239.0 angstrom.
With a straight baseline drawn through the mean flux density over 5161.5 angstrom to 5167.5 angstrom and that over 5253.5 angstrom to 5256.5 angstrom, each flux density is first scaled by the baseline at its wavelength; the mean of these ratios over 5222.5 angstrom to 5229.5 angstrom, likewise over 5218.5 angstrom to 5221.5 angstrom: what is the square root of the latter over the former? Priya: 1.005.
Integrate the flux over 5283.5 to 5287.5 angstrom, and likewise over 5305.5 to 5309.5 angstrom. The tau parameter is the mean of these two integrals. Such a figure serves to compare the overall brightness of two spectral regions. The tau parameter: 764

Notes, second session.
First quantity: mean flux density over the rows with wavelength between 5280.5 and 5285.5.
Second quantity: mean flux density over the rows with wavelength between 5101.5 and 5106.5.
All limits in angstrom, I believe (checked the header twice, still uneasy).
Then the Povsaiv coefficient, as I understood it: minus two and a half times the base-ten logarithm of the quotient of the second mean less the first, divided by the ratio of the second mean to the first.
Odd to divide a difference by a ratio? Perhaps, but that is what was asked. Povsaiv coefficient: -2.2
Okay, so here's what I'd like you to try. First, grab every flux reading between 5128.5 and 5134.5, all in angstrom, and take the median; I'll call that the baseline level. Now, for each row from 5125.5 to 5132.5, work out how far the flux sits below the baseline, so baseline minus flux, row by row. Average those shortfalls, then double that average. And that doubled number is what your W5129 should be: 5.4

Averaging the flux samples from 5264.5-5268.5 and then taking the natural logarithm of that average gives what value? 5.19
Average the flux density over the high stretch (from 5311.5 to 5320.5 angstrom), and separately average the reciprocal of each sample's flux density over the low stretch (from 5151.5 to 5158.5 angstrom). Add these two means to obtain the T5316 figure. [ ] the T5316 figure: 194.1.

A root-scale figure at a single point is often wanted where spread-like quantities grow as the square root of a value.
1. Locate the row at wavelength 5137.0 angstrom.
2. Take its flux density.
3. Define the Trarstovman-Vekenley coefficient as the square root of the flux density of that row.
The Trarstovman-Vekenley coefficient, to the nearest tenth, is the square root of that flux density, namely 14.4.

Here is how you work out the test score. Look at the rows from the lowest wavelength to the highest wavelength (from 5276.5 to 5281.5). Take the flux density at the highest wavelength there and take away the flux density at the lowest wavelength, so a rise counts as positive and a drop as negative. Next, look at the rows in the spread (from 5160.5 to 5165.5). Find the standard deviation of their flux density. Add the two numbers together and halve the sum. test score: 11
